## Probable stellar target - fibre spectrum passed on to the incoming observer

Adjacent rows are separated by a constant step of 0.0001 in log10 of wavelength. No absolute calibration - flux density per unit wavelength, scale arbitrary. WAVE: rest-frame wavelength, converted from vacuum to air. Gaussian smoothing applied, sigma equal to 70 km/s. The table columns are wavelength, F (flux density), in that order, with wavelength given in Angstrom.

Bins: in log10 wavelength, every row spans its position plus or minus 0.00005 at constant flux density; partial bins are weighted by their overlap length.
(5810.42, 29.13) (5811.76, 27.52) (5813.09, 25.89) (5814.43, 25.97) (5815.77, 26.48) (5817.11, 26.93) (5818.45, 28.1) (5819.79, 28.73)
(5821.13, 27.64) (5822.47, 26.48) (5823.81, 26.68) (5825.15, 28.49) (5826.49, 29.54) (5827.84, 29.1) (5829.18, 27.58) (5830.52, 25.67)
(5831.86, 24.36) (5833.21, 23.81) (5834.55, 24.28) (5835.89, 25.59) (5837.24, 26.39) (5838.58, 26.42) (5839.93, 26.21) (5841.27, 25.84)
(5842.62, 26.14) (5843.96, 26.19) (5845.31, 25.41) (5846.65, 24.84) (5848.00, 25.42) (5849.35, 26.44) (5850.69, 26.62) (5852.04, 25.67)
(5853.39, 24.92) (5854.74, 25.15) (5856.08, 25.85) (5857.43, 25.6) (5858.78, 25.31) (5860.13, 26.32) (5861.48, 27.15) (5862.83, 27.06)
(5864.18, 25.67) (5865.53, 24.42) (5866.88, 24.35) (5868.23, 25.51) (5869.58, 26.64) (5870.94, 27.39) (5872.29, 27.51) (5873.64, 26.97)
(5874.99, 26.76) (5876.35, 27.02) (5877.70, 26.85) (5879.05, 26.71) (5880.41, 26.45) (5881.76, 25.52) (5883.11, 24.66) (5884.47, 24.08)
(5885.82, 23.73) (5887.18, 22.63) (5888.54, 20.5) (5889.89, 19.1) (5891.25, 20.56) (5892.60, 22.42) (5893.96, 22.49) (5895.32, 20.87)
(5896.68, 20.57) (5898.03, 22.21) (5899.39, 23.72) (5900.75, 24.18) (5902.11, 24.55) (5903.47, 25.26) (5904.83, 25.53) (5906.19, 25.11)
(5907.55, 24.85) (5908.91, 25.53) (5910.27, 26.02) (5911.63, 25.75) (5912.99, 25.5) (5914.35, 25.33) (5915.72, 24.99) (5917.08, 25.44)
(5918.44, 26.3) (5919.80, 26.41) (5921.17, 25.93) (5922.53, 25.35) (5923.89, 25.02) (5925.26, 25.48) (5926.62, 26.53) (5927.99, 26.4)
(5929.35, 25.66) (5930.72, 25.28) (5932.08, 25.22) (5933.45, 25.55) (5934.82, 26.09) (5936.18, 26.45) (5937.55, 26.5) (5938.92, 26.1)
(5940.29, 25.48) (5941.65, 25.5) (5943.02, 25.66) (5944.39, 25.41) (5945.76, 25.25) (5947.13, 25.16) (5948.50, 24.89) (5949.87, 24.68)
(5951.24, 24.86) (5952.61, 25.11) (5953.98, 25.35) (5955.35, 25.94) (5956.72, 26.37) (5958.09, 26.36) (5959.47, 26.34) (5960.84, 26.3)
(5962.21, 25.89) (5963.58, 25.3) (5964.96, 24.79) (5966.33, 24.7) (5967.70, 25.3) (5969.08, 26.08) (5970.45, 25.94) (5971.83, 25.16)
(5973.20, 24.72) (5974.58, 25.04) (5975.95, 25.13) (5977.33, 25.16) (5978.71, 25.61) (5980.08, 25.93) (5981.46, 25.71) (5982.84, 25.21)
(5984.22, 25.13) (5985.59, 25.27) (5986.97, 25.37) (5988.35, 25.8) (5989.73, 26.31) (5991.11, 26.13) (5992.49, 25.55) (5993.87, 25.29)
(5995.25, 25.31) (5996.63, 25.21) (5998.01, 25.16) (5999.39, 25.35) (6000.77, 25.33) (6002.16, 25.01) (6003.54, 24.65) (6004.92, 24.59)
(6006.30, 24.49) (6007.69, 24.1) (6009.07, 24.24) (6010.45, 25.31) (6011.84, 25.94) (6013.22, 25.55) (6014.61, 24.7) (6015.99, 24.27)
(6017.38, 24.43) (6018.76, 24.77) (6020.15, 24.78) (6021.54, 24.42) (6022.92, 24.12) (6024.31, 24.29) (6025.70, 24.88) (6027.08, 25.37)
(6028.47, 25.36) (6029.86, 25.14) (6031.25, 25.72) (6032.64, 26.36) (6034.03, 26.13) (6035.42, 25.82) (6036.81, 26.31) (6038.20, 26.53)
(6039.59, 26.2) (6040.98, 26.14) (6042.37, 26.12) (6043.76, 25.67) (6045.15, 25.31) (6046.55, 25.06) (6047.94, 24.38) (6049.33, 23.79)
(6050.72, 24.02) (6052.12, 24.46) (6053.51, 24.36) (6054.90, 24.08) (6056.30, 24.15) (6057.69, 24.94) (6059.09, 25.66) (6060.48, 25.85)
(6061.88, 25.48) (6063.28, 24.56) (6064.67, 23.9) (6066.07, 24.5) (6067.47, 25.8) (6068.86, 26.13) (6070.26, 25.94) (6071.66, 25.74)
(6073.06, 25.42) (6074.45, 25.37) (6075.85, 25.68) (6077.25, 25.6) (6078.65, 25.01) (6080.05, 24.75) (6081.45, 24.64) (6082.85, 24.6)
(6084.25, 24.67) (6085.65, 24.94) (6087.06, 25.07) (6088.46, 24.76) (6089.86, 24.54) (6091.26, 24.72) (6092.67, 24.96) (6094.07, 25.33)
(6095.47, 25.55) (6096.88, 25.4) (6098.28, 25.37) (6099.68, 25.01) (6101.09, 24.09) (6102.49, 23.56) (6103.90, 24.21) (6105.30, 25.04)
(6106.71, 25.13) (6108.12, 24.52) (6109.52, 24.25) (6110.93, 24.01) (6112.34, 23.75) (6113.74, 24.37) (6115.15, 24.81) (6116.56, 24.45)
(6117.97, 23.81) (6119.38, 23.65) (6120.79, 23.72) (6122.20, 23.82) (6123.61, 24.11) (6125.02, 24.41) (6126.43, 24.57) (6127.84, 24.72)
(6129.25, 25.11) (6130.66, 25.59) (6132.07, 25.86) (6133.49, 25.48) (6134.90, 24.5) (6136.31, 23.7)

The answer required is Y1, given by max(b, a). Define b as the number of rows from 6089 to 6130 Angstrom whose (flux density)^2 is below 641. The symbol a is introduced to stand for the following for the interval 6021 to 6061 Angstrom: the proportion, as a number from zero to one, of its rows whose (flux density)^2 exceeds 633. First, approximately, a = 0.52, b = 25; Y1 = 25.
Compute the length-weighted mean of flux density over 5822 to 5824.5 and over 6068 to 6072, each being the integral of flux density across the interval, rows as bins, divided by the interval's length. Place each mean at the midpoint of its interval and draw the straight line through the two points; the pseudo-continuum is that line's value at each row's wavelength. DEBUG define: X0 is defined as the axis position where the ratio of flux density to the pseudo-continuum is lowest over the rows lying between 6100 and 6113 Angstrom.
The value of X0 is 6102.49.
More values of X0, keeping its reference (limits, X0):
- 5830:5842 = 5833.21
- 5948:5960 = 5949.87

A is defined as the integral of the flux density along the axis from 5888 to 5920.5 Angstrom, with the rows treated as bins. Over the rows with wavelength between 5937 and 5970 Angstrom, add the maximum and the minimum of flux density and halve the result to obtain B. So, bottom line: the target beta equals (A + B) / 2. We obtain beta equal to 401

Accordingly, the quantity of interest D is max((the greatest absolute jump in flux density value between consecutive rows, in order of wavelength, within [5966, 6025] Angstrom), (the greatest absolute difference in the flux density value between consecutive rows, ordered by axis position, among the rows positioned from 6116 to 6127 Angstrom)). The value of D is 1.07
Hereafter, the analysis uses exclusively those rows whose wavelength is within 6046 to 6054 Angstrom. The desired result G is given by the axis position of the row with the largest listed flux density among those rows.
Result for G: 6046.55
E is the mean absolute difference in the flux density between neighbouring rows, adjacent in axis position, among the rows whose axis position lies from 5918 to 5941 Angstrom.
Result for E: 0.41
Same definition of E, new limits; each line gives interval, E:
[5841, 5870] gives 0.65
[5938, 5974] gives 0.32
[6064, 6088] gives 0.30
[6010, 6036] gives 0.37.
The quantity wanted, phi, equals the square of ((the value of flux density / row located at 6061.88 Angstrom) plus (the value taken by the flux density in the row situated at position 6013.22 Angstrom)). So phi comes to 2604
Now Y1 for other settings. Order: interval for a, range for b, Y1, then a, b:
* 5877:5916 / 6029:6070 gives 14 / 0.38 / 14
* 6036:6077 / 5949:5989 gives 15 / 0.59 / 15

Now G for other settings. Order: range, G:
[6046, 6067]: 6060.48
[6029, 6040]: 6038.20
